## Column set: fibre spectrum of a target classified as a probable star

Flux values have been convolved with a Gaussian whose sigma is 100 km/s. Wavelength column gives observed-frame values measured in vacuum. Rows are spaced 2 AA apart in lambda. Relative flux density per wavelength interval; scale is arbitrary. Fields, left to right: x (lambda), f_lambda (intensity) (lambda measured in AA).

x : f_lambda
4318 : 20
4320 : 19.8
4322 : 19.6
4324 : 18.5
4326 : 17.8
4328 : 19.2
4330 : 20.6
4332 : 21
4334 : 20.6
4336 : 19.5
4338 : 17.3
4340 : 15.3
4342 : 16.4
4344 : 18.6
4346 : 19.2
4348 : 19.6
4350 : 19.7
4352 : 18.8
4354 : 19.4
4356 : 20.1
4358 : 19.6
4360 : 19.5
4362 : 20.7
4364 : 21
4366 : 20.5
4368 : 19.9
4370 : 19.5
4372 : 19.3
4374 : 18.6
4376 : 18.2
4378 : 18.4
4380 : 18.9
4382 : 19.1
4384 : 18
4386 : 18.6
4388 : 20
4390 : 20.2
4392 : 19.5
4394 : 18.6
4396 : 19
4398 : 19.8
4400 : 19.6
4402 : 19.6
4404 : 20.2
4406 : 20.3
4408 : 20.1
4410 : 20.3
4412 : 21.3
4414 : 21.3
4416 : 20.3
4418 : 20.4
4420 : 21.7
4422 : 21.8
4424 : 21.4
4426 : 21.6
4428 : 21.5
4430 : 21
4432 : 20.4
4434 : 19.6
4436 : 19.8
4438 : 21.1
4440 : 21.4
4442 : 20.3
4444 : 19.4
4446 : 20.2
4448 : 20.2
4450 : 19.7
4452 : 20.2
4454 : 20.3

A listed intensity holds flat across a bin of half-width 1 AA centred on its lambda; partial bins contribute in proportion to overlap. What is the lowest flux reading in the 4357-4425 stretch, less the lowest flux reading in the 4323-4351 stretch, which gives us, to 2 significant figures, 2.7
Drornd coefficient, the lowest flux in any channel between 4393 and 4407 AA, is 18.6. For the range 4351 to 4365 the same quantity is 18.8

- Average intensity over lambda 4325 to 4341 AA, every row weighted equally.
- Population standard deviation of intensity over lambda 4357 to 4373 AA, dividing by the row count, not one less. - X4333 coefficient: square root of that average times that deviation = 3.37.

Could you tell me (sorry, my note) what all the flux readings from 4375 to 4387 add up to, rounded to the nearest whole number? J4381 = 111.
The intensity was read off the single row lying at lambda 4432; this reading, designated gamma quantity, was 20.4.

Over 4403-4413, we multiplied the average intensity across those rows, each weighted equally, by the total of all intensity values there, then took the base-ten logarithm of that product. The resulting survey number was 3.32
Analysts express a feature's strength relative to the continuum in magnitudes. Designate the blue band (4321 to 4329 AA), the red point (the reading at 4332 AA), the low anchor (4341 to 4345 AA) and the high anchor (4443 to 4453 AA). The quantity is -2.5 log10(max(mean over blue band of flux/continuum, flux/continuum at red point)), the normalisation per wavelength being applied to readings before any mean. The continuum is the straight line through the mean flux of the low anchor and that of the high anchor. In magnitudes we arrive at -0.21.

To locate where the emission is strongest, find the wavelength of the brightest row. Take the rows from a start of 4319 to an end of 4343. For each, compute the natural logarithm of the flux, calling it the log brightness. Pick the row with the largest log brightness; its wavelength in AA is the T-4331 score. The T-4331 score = 4332 AA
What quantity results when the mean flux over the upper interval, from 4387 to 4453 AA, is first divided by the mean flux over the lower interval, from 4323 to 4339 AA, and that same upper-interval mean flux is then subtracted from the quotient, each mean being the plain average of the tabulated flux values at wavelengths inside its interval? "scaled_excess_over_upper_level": -19.3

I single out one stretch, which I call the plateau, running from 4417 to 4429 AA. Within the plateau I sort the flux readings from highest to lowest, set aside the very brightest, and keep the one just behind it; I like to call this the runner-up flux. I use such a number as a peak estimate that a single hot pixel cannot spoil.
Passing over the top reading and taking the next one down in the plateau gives 21.7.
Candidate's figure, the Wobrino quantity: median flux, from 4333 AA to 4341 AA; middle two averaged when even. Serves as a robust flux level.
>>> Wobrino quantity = 18.4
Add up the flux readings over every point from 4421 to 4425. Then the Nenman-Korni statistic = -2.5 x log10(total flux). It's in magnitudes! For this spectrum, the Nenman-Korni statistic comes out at -4.09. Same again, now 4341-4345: -3.86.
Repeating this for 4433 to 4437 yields -3.99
